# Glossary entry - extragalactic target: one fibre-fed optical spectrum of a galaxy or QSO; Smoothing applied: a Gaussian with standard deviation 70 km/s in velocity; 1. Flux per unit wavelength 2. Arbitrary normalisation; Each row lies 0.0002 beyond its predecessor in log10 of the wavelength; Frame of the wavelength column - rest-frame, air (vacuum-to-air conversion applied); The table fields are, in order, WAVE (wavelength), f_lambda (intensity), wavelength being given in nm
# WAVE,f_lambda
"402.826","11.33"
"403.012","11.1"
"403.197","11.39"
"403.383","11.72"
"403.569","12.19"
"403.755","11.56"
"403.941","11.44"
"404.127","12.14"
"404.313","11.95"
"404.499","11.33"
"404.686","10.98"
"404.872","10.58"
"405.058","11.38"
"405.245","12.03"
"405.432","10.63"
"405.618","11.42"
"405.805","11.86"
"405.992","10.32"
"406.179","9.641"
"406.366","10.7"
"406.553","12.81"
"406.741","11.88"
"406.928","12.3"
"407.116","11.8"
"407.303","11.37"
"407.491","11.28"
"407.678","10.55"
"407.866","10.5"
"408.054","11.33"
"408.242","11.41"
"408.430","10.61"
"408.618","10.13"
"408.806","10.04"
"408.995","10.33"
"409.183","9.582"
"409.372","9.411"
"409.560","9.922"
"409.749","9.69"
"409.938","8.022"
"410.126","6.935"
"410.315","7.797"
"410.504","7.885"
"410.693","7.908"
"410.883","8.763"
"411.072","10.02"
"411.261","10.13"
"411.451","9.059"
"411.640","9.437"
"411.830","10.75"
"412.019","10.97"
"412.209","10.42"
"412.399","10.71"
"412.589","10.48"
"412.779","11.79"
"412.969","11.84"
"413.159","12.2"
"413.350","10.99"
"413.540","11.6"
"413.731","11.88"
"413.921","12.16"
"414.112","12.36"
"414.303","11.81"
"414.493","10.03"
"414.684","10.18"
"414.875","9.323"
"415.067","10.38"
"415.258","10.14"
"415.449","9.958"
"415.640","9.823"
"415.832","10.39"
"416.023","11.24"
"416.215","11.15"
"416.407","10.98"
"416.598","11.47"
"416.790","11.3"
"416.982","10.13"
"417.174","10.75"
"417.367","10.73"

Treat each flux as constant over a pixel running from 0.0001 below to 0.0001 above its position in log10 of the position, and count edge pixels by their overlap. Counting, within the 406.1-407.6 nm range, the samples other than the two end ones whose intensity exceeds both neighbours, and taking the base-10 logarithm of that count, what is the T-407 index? 0.3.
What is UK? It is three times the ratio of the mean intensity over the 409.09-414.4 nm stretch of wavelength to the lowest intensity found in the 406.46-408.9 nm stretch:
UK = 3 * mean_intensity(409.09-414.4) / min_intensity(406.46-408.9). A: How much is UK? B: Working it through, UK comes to 3.04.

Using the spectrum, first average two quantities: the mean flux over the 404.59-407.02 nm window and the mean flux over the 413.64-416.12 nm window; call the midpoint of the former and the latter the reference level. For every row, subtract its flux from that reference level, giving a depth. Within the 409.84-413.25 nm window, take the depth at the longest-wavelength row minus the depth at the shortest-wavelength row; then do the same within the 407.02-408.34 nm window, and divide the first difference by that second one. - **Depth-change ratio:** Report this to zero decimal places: -11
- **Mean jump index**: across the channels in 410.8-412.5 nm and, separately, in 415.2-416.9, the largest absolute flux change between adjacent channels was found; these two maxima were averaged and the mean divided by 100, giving 0.011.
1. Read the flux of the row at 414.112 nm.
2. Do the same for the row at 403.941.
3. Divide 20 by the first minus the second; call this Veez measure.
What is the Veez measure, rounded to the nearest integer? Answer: 22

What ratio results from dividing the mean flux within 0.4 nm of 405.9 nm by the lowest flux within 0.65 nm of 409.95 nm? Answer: 1.56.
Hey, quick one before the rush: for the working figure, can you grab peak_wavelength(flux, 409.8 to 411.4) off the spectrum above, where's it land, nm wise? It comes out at 411.261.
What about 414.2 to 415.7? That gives 414.303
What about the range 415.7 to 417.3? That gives 416.598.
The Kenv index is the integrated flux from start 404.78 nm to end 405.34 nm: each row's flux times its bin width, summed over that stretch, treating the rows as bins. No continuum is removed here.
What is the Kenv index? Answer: 6.3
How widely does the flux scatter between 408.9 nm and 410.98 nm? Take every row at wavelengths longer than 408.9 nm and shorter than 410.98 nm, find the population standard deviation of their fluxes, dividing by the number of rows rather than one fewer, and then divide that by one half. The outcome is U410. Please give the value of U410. 2.10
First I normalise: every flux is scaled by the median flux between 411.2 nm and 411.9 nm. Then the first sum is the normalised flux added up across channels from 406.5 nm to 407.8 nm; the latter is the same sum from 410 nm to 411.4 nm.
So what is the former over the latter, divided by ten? 0.138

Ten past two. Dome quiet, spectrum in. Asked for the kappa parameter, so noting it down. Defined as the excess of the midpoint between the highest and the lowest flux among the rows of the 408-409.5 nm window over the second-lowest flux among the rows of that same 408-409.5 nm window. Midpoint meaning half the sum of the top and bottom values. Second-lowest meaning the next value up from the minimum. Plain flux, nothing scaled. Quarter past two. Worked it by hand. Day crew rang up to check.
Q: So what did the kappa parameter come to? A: 0.83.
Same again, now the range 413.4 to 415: 0.81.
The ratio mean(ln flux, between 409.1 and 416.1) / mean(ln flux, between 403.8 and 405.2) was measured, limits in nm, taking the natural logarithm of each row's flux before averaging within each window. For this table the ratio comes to 0.95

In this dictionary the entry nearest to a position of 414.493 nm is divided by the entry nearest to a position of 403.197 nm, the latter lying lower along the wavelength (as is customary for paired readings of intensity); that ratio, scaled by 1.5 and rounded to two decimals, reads 1.32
